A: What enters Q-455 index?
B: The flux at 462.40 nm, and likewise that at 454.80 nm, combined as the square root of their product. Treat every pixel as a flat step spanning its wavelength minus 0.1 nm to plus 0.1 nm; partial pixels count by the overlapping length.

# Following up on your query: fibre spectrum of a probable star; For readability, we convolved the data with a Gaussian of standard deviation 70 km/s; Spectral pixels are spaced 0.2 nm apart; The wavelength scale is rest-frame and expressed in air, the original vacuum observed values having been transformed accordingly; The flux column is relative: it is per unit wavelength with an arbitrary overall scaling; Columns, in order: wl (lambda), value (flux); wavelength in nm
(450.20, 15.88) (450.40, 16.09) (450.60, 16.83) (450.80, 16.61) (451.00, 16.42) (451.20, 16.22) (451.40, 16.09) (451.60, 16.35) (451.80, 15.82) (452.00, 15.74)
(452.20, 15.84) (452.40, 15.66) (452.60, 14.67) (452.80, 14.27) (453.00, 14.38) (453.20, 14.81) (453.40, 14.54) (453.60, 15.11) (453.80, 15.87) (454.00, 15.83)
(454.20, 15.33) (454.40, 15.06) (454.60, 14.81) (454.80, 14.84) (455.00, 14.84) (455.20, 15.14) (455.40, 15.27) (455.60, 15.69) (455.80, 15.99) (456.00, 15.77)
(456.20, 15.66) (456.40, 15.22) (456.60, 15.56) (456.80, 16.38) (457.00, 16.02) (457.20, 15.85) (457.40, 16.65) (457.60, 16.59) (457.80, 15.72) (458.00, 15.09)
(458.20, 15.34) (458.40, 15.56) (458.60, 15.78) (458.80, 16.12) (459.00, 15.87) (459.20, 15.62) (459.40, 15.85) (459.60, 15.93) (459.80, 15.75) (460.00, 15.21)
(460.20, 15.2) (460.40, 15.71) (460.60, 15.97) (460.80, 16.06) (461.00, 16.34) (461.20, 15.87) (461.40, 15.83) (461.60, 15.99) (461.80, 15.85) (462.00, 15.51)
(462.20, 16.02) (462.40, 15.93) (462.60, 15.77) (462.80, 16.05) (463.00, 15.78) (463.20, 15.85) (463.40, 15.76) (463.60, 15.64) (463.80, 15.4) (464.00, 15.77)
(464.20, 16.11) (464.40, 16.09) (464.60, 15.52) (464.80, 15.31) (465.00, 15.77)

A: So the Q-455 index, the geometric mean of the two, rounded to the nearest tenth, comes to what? 15.4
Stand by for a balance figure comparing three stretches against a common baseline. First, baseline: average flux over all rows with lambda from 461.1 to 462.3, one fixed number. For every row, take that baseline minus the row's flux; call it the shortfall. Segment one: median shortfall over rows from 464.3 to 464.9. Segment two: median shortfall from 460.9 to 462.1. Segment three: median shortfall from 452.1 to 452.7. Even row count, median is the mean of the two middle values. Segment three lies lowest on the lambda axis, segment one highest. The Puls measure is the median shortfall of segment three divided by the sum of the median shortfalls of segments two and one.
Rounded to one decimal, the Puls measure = 0.6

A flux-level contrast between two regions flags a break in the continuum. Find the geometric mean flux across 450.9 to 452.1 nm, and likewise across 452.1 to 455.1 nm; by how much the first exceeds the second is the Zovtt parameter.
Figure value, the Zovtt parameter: 1.1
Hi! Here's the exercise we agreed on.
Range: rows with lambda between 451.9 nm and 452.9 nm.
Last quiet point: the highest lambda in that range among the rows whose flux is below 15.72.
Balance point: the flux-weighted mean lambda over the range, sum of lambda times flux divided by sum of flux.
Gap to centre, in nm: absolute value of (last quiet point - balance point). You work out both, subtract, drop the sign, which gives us 0.41 nm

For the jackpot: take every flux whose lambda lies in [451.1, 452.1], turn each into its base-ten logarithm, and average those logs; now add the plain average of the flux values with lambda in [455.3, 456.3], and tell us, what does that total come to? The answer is 16.9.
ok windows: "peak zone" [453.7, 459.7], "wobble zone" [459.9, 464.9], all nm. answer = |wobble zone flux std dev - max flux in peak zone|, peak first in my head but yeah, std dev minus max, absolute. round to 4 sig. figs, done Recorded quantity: 16.36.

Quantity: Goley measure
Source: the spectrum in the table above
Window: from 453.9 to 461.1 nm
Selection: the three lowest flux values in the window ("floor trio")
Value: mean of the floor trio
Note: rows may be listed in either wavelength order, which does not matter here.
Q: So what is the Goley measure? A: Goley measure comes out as 14.8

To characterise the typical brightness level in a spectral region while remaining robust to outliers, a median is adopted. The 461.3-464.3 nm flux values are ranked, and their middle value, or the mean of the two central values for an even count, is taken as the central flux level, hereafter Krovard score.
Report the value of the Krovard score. 15.8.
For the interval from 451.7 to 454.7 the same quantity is 15.1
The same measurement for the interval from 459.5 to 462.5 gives 15.9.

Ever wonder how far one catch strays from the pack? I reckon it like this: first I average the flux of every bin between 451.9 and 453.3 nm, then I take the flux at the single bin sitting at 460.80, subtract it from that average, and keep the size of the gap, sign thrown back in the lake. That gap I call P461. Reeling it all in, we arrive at 1.0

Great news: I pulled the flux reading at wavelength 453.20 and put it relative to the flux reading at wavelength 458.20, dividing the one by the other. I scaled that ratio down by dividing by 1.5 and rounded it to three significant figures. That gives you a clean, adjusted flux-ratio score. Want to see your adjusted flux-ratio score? 0.644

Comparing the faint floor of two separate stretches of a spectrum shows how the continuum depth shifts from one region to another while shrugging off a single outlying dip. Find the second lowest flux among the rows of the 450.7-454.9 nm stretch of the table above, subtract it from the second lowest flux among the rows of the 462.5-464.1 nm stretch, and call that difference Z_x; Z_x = 1.3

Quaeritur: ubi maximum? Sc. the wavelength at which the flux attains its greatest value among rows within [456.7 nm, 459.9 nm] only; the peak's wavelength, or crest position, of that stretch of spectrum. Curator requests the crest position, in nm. 457.40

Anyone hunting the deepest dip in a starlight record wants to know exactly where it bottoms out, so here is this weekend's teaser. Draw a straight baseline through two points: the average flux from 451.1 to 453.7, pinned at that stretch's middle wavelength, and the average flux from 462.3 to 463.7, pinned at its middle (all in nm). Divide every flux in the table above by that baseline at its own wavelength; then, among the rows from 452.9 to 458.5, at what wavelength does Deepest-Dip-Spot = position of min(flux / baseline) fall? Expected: 453.00 nm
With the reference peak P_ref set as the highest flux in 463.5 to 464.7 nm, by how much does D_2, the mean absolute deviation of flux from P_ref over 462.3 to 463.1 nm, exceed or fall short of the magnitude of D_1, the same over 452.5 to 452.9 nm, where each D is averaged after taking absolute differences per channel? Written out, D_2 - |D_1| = -1.4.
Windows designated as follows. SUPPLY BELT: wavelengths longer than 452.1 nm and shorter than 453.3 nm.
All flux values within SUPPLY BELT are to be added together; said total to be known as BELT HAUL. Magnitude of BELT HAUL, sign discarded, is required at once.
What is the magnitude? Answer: 90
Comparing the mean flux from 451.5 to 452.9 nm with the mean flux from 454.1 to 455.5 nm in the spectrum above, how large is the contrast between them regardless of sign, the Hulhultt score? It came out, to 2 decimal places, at 0.44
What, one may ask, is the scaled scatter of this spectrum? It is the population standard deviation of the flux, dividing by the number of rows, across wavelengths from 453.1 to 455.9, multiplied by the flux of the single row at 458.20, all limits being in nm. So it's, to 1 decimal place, 6.8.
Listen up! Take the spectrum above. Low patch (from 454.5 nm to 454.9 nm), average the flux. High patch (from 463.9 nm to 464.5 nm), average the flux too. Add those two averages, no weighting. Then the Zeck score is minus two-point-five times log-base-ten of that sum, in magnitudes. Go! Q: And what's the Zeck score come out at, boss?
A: -3.722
